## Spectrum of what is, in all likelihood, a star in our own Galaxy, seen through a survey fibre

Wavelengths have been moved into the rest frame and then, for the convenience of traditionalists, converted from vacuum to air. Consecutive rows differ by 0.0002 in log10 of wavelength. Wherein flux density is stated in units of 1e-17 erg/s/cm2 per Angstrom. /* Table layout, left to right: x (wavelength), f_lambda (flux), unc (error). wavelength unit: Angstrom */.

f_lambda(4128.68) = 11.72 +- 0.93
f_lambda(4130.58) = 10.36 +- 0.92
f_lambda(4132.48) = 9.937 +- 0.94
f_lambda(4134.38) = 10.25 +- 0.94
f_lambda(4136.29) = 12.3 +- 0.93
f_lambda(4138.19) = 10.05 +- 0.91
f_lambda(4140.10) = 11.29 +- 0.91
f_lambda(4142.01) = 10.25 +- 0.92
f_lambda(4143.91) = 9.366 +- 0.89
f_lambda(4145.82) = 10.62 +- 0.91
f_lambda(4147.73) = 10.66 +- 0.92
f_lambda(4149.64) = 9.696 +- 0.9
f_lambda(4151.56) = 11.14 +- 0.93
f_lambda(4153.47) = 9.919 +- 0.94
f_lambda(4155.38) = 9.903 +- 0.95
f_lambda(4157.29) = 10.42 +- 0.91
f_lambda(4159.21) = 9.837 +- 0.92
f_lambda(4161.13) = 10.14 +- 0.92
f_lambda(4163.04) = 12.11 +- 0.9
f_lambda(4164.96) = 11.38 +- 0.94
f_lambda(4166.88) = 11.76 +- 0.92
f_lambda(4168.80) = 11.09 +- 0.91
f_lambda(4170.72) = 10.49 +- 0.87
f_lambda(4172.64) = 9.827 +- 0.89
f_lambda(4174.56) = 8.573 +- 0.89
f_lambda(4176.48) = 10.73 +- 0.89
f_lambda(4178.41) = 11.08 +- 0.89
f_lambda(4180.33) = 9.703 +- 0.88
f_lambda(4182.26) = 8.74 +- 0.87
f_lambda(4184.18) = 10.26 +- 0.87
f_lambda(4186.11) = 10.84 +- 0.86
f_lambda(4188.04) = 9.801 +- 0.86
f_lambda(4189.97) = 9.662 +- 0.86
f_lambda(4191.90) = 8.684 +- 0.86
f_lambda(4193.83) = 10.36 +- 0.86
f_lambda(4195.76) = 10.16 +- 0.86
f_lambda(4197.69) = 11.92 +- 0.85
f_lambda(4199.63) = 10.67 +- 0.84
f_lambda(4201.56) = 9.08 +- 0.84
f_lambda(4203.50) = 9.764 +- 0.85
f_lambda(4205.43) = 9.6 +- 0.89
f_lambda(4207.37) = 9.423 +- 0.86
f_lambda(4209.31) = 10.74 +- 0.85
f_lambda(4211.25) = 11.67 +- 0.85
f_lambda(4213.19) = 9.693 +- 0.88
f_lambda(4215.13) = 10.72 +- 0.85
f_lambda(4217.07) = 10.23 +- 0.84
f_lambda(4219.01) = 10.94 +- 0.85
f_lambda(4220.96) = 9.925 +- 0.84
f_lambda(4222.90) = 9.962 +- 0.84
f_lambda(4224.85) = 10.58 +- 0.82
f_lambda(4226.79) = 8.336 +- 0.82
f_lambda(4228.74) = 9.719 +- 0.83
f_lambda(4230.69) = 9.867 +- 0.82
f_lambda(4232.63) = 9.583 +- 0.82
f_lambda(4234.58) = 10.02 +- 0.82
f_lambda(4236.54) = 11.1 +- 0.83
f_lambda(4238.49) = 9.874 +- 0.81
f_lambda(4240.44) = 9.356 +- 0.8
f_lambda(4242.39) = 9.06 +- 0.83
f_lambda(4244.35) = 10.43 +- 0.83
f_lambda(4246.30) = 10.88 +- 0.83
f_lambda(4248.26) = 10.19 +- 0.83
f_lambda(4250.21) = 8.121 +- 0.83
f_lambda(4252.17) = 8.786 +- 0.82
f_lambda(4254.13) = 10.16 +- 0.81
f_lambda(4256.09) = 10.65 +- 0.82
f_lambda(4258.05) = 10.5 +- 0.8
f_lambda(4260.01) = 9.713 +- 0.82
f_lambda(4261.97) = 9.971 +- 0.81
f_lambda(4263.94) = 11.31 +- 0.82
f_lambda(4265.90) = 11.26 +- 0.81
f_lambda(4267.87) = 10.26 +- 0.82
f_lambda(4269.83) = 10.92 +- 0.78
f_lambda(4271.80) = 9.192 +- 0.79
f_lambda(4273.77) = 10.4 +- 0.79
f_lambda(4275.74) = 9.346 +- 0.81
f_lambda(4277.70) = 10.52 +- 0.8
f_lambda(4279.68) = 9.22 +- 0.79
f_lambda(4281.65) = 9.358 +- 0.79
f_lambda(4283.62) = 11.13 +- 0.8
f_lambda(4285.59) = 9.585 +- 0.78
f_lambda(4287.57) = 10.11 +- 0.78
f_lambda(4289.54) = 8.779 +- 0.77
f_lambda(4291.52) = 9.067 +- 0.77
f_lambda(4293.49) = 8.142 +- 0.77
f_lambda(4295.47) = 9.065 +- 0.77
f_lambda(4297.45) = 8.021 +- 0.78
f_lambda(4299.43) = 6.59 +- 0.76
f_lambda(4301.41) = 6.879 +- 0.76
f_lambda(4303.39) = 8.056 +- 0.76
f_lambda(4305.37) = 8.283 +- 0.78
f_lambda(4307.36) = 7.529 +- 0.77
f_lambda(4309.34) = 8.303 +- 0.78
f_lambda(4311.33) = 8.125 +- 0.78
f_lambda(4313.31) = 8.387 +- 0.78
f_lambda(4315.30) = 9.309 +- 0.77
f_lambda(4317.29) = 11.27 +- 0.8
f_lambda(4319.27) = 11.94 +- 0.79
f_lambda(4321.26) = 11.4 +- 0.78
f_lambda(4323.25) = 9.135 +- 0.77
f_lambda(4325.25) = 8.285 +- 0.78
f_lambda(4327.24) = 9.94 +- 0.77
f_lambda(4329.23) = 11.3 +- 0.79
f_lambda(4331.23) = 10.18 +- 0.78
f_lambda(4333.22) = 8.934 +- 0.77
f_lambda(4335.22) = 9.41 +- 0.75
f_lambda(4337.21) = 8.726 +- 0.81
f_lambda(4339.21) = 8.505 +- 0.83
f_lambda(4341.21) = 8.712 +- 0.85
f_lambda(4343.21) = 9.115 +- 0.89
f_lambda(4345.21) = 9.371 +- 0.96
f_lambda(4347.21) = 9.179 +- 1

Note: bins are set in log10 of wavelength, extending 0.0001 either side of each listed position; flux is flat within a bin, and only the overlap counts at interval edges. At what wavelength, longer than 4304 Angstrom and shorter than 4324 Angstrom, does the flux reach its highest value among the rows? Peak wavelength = 4319.27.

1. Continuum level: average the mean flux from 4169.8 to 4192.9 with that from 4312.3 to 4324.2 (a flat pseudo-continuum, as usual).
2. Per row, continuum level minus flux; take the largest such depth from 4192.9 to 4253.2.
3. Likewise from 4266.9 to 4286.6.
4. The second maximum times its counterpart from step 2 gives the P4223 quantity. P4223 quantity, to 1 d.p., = 1.7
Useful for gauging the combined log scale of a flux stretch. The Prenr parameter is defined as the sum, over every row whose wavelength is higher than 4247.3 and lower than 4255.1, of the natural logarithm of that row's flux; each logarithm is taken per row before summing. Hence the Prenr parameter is 8.9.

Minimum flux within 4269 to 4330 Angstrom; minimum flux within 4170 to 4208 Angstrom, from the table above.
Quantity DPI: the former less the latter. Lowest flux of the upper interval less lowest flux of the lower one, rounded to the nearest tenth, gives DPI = -2.0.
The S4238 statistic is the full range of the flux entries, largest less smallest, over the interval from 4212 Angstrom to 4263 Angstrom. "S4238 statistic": 2.98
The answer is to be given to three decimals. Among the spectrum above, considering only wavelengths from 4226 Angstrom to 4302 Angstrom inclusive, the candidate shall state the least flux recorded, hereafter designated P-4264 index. 6.590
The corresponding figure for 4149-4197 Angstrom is 8.573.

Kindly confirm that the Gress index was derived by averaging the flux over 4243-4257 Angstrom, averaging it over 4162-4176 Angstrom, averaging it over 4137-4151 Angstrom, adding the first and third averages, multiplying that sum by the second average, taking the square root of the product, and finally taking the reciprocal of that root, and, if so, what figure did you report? 0.068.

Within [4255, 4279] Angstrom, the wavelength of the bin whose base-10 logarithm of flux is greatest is 4263.94 Angstrom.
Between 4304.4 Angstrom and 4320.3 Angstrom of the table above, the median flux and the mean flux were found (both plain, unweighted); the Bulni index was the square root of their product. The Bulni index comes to 8.7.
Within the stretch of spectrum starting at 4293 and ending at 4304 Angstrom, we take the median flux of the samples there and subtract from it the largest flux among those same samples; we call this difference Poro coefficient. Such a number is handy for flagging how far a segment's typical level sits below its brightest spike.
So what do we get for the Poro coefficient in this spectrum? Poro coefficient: -1.0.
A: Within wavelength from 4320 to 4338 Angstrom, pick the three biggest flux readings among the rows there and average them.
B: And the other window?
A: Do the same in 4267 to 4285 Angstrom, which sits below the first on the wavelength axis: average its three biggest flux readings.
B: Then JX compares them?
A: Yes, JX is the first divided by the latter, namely 1.01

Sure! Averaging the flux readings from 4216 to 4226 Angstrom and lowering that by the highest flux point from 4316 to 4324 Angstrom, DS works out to -1.6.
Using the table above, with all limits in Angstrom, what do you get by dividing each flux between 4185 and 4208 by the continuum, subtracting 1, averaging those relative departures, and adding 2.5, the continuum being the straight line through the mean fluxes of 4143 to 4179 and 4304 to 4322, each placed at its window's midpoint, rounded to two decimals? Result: 2.48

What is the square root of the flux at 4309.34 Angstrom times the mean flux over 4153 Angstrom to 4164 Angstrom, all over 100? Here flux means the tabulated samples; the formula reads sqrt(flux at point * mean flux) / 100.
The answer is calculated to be 0.093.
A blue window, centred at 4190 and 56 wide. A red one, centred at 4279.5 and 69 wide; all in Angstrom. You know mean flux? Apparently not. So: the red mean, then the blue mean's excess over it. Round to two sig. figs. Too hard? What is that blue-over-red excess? 0.96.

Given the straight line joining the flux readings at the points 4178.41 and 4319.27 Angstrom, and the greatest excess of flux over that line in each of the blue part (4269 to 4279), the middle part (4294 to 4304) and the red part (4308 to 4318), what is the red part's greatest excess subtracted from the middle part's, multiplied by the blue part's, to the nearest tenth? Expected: 1.5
